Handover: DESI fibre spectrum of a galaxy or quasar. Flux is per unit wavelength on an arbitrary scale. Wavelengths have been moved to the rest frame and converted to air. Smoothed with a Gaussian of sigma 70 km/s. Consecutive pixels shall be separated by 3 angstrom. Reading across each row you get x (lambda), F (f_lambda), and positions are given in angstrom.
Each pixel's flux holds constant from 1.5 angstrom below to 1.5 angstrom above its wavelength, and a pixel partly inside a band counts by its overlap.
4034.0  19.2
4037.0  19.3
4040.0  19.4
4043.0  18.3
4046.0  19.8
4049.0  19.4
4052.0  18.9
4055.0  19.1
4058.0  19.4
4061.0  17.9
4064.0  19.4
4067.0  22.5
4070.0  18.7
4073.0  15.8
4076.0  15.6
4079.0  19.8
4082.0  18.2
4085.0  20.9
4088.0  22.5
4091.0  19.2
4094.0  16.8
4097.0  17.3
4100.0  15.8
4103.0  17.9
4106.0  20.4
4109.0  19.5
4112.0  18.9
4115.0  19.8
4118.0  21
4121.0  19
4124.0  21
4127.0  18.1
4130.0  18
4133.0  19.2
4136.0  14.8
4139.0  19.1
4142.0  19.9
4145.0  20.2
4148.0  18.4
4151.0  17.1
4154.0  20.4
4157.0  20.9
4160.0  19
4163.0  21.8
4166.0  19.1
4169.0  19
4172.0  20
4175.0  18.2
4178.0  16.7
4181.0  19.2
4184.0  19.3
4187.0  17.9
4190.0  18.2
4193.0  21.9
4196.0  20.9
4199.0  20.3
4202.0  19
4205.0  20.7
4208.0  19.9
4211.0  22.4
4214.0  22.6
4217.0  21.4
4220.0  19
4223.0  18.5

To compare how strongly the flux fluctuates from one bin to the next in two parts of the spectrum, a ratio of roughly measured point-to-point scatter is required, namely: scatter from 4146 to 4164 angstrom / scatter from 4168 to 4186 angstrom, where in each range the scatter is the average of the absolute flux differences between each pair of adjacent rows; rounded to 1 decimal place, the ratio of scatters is 1.4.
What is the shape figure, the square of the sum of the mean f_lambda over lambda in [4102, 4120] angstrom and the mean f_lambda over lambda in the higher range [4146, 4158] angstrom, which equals 1504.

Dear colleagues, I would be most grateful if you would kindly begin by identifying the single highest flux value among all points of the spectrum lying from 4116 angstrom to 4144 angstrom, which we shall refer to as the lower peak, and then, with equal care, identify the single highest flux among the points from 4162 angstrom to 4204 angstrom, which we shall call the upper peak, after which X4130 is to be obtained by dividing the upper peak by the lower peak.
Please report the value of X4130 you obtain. 1.04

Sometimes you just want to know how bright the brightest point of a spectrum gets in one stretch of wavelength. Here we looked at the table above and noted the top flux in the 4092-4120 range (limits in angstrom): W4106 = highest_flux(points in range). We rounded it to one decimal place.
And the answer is 21.0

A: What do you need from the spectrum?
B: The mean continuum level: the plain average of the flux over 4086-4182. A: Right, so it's 19.0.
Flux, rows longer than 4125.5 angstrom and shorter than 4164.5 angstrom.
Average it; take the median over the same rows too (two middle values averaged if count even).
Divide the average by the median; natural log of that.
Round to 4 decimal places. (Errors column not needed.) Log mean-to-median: -0.0057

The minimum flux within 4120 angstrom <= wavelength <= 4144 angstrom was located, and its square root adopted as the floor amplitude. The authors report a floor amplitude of 3.85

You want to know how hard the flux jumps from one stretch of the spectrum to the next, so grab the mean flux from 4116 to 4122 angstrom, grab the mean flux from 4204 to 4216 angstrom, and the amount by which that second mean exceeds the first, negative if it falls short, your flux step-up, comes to 1.4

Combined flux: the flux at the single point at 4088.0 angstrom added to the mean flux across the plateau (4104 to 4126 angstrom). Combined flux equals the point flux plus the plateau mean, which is 42.4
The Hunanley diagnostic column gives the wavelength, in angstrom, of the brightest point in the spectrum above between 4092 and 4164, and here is 4163.0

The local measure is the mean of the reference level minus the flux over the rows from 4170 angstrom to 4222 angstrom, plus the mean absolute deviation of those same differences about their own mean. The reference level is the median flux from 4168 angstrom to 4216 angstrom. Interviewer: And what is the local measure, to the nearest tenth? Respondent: 1.1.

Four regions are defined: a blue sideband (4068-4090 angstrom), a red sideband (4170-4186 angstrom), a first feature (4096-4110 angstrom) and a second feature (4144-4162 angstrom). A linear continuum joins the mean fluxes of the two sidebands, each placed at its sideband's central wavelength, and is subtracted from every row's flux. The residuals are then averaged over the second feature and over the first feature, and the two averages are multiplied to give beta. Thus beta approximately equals -0.4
